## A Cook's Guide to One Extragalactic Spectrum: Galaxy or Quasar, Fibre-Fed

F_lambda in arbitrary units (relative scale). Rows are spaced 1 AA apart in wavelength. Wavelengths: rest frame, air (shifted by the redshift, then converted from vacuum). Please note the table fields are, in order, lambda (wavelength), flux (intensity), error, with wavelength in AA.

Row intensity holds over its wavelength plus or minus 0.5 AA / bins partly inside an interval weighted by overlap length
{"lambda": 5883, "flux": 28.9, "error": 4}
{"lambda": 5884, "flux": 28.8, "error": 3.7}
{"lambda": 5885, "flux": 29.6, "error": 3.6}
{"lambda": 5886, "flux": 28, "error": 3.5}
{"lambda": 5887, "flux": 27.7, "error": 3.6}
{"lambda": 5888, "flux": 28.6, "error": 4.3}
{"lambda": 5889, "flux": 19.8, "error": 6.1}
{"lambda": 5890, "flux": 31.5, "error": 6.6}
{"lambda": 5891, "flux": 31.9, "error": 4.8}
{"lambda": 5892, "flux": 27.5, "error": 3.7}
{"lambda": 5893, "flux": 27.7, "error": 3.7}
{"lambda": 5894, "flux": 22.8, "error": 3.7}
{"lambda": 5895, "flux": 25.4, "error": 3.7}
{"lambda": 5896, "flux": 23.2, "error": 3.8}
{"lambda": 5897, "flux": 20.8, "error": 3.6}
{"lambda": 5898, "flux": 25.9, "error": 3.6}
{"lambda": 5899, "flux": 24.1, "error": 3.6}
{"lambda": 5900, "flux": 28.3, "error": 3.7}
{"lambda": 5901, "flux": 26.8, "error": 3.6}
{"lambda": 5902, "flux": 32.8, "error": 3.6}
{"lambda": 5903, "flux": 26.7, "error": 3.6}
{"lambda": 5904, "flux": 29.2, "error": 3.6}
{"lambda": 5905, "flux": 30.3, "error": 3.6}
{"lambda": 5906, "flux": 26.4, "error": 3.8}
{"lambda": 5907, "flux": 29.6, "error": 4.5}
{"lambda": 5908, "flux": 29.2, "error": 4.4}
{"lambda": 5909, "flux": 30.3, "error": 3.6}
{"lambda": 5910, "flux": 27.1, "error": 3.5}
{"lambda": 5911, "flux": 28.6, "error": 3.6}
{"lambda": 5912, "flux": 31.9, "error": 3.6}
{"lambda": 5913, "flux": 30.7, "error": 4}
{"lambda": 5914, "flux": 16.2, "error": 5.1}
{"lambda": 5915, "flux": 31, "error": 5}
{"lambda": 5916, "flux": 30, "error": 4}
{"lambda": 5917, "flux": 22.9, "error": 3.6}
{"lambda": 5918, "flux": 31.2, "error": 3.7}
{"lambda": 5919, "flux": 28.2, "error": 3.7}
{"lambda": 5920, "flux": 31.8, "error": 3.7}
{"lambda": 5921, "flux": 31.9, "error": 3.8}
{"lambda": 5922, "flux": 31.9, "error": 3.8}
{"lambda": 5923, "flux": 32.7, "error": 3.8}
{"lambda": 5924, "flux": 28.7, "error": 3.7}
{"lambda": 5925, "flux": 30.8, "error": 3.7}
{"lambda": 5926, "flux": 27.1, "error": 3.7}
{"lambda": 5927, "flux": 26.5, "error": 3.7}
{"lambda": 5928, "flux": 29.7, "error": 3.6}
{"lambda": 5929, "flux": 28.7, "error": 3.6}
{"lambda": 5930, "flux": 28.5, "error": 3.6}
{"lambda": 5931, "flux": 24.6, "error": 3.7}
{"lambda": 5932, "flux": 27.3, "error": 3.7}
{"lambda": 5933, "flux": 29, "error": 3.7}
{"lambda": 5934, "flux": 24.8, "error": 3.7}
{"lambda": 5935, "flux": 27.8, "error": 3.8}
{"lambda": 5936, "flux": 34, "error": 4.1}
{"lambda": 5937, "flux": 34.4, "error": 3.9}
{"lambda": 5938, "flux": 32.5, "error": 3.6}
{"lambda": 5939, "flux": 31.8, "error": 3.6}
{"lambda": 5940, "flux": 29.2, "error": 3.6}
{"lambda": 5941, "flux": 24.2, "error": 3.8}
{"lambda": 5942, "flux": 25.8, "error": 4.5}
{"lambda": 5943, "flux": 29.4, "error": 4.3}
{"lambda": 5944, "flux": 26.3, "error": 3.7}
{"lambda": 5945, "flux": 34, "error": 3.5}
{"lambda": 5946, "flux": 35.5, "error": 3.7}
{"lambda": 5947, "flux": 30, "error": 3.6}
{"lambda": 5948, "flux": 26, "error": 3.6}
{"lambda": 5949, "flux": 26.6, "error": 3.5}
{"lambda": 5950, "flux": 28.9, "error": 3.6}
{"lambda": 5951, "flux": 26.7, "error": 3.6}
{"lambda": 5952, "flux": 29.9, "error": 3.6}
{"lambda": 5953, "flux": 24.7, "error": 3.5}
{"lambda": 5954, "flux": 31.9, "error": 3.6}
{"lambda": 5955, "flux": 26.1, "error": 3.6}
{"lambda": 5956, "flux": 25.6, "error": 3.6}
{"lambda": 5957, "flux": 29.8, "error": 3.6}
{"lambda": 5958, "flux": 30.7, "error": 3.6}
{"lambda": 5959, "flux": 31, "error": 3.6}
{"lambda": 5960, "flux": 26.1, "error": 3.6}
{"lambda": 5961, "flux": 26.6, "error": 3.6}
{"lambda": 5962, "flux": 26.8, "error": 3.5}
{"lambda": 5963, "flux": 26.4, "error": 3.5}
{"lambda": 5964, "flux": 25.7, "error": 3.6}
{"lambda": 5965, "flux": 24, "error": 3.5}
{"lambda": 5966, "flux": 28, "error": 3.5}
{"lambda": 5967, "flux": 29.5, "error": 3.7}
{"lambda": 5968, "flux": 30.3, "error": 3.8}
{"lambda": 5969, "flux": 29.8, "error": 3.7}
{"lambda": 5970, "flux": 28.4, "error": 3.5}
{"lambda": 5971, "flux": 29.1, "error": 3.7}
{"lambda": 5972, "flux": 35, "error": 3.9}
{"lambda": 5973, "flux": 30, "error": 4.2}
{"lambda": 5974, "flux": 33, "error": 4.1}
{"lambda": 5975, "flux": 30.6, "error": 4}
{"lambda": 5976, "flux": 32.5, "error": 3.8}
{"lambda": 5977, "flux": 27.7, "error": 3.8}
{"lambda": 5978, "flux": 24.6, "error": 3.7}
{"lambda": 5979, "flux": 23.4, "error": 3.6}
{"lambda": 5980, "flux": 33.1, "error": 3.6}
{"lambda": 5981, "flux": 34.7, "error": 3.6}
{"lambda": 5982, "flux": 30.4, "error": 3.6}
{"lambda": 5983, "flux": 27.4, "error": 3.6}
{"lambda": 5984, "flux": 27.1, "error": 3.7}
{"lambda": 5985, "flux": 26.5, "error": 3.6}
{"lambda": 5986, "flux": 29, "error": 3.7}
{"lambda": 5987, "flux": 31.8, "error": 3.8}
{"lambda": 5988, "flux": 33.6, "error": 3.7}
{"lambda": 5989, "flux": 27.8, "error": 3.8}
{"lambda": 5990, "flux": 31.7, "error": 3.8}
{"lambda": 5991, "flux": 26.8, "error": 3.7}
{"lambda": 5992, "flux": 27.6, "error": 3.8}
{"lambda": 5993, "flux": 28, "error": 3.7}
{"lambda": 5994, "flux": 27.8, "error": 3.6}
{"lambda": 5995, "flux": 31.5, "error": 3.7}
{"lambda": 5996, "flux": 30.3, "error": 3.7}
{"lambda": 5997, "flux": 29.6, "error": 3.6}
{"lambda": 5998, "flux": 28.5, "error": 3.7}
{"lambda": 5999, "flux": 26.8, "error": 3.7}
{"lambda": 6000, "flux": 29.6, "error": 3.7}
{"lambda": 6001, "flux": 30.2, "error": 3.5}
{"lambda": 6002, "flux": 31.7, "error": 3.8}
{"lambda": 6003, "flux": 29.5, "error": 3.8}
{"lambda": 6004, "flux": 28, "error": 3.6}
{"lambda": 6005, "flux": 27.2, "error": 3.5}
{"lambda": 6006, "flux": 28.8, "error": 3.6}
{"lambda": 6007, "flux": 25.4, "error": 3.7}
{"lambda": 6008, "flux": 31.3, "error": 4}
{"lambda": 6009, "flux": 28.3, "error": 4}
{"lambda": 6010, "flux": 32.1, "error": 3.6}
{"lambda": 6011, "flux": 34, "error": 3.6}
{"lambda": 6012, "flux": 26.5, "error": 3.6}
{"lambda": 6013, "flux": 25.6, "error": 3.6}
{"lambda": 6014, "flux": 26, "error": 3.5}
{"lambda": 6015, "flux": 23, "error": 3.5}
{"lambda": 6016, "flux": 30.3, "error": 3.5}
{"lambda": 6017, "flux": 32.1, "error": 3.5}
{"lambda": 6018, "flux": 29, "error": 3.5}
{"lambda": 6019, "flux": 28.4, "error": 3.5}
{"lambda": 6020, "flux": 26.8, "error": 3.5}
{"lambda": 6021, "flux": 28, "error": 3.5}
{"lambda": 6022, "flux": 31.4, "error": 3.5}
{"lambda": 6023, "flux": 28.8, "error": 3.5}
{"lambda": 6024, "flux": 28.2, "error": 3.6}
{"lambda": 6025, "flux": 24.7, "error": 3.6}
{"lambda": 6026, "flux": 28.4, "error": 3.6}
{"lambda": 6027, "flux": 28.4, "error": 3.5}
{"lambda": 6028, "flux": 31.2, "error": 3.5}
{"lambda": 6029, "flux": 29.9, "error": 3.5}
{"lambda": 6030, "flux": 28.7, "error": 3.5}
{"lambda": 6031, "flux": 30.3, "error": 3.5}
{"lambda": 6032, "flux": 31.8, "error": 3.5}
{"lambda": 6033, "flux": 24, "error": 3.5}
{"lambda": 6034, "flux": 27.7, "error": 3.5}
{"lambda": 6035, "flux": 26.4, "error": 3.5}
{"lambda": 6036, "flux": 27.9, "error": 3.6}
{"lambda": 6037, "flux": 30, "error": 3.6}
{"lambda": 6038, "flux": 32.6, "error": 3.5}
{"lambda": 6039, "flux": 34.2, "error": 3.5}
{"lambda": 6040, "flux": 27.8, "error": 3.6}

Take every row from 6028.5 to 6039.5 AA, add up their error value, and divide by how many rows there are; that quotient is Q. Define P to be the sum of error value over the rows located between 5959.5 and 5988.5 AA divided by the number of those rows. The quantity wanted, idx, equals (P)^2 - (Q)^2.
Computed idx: 1.3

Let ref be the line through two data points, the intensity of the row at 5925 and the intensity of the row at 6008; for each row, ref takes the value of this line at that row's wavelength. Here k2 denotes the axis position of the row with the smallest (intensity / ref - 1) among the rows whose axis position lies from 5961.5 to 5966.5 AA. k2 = 5965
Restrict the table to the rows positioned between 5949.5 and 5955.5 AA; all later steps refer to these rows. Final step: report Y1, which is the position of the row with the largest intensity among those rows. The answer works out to 5954 AA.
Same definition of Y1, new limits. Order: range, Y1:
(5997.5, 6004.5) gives 6002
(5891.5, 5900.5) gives 5900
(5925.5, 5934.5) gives 5928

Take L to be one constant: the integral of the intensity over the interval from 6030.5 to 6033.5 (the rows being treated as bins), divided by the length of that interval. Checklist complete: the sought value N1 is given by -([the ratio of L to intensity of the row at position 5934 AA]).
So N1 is -1.16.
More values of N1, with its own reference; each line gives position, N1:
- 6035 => -1.09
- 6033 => -1.20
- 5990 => -0.91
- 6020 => -1.07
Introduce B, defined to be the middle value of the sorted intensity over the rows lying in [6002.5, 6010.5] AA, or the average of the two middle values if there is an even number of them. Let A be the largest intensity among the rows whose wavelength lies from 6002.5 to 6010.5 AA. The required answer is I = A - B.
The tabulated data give 4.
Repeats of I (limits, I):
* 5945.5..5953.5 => 8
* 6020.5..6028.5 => 3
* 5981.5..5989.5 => 5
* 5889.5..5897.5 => 5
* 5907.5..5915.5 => 2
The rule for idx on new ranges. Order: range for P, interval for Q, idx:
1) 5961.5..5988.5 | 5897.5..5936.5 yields -0.8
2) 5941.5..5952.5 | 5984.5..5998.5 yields 0.3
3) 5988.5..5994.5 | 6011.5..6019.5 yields 1.5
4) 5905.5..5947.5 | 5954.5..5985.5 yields 1.2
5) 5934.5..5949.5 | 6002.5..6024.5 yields 1.4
